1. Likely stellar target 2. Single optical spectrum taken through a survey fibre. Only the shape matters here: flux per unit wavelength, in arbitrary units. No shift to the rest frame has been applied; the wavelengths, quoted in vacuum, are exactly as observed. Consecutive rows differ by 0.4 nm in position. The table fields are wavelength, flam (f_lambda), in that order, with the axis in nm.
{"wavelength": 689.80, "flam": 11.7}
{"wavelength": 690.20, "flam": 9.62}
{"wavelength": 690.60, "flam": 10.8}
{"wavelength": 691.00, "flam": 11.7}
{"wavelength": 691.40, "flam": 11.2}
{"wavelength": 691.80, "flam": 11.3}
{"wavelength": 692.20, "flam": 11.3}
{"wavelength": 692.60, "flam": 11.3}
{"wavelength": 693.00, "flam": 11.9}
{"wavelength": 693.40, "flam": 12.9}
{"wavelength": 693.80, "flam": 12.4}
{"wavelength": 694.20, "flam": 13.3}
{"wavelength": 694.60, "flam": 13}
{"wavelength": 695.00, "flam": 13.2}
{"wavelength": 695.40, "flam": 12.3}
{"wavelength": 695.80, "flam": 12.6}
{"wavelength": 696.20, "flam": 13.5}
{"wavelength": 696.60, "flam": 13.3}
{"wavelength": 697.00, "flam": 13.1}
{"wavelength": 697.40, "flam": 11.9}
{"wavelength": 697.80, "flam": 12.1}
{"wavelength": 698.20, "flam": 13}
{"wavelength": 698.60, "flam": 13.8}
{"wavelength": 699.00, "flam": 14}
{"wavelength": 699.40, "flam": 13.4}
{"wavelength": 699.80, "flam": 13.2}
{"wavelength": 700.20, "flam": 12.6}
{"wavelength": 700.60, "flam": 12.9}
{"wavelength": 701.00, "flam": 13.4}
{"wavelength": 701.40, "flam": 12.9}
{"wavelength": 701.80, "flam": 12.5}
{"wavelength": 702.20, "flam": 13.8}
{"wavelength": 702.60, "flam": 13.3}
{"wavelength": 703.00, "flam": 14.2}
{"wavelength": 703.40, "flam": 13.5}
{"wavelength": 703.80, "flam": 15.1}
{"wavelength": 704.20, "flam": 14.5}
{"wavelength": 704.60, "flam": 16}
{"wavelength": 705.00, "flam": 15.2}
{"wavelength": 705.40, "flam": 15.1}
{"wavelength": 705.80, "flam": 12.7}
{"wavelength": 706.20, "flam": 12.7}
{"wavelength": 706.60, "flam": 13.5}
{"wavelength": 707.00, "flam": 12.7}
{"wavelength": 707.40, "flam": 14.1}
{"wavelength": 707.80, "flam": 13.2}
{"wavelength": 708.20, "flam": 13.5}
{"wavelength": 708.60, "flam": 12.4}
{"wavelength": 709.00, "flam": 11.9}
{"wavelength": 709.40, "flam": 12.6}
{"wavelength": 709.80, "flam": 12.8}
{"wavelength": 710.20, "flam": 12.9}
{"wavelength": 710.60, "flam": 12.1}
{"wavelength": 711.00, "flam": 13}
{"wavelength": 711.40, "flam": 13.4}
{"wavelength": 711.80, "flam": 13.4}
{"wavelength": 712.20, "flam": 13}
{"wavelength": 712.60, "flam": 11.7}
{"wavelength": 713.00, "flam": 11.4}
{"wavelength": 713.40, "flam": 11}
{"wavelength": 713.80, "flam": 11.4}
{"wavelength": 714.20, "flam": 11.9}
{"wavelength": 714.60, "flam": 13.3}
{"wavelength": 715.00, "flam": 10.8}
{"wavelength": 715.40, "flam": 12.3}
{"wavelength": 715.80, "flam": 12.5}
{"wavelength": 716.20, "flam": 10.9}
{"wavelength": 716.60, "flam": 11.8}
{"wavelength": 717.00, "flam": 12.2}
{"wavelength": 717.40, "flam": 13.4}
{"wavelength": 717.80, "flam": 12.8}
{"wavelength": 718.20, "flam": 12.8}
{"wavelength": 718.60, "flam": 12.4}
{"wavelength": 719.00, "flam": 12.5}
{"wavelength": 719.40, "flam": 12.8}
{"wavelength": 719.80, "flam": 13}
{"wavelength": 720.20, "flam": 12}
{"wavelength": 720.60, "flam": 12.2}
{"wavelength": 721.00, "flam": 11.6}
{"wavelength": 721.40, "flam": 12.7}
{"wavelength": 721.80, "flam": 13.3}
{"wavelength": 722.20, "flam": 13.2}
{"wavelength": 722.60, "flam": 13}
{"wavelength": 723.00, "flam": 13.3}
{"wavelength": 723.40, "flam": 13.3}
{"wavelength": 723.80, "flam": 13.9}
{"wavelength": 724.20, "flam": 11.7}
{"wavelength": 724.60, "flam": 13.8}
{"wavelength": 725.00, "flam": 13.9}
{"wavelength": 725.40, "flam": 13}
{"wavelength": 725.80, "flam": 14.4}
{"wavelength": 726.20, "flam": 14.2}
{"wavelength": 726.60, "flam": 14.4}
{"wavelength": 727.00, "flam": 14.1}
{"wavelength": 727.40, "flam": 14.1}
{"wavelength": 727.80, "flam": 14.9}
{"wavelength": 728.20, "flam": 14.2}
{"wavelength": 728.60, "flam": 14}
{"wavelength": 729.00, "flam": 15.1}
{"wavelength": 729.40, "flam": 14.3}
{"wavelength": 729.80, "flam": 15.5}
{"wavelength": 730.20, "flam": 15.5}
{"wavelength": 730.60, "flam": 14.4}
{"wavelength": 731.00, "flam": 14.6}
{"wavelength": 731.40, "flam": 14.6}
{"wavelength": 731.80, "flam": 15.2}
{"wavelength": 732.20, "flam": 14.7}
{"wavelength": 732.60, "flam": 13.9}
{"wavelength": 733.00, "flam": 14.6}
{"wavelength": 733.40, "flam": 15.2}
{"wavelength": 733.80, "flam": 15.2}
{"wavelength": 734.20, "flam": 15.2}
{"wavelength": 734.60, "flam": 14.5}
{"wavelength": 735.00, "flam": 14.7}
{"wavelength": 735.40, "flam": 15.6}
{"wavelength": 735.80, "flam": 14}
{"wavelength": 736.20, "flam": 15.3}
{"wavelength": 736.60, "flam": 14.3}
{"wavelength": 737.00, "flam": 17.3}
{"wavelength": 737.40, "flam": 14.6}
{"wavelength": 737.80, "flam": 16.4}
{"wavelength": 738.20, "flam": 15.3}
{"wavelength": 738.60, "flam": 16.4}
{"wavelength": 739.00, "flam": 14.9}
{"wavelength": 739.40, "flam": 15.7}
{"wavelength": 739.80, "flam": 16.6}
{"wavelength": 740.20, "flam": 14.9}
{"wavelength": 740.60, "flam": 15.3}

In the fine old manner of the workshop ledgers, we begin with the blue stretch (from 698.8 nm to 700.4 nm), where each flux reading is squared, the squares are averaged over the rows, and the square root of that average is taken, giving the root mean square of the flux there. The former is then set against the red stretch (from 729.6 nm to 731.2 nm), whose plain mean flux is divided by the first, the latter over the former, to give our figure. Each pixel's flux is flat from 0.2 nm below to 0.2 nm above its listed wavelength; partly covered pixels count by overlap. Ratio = 1.13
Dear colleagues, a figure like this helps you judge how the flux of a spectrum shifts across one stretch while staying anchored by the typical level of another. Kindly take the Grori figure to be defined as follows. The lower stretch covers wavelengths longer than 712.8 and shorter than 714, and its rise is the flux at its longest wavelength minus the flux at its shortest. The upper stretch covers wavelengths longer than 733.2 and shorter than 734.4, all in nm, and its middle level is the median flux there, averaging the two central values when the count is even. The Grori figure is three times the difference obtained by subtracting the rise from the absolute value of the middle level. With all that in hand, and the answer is 45.6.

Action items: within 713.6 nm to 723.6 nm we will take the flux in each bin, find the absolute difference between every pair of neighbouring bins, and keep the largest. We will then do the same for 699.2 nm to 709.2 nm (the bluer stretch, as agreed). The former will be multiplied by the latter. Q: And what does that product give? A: 6.0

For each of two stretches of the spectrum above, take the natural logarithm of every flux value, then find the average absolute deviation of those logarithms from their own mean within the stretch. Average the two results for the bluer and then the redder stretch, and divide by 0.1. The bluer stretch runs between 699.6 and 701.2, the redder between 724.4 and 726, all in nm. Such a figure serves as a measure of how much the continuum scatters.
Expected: 0.25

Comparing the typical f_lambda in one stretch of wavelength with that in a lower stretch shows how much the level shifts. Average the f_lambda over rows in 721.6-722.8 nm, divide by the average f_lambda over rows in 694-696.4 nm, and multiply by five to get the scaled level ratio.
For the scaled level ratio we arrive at 5.1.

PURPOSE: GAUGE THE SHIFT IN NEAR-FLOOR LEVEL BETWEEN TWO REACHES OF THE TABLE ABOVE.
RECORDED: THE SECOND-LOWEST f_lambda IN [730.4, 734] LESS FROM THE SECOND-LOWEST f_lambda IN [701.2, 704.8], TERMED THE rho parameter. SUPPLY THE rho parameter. -1.50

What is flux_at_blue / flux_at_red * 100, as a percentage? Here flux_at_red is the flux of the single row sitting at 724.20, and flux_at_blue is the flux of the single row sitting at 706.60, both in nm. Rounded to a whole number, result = 115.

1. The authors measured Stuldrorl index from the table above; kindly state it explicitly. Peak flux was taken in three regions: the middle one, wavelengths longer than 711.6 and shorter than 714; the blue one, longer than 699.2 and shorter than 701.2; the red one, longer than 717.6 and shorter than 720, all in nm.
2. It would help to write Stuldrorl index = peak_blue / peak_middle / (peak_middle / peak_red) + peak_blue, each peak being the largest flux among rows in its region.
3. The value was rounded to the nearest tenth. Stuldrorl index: 14.4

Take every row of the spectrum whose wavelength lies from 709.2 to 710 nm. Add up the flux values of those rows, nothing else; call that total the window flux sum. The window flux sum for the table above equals 25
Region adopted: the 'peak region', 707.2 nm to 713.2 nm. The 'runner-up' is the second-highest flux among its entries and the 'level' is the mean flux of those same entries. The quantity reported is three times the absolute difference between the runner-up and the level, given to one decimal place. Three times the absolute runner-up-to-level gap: 2.2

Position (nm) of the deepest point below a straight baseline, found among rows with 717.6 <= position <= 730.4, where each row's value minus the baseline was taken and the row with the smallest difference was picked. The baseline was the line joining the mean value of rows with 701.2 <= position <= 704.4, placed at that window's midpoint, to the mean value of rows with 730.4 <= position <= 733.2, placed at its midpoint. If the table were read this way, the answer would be 721.00 nm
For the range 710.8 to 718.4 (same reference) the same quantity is 715.00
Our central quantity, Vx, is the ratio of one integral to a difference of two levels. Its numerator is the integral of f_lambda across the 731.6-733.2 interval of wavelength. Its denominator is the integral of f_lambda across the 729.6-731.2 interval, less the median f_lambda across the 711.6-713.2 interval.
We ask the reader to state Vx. 2.01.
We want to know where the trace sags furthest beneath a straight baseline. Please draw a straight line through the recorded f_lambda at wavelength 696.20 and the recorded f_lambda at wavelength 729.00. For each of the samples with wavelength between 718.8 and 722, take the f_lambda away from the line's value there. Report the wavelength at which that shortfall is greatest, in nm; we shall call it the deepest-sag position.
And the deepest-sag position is 721.00 nm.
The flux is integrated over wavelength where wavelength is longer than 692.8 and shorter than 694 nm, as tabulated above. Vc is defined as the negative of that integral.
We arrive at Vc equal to -14.9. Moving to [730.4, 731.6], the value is -17.4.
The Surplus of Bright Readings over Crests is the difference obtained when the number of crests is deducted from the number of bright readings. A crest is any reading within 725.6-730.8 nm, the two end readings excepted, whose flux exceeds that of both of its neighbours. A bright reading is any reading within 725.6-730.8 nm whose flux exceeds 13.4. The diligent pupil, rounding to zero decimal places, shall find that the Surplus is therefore 10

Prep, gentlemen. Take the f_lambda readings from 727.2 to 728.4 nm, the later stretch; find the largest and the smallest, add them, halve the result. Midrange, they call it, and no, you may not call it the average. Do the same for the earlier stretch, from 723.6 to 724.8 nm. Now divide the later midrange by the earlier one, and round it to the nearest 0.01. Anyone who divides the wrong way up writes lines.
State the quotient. 1.13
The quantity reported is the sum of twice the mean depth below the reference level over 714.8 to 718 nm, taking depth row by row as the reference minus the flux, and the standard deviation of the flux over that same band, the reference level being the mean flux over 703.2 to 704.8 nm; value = 6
